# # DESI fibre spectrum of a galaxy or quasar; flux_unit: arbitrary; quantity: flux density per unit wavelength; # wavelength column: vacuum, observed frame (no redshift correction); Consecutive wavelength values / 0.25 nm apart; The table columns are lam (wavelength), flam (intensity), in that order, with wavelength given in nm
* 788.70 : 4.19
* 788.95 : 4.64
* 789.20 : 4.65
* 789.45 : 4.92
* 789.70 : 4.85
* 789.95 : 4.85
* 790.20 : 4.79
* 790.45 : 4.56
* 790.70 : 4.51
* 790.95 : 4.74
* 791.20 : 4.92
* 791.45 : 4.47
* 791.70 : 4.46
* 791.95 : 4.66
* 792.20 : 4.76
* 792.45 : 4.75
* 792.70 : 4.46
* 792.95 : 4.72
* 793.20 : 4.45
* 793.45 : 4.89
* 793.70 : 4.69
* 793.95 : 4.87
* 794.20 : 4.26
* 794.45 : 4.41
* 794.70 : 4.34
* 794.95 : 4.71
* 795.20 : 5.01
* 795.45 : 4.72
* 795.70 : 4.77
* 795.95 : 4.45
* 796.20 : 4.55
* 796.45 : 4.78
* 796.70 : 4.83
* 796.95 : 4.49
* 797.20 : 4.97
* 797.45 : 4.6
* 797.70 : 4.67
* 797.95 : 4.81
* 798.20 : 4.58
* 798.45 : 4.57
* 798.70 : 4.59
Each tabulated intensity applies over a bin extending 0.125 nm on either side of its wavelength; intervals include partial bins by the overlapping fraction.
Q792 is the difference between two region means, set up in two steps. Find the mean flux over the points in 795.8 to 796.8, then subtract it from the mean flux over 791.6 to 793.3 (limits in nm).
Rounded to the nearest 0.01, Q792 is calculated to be -0.04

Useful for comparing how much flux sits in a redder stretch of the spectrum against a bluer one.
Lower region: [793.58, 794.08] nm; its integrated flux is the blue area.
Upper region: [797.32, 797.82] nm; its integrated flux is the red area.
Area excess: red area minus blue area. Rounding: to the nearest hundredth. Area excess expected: -0.07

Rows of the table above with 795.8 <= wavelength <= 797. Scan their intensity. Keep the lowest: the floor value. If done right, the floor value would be 4.45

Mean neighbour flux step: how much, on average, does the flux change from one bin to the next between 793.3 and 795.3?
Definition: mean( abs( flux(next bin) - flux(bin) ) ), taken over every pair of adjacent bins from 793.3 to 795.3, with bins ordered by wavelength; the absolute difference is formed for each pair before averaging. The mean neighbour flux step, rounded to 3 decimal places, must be 0.269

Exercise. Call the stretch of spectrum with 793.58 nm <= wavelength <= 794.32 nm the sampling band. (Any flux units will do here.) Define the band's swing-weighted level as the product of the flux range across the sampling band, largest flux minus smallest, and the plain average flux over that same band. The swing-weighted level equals 2.8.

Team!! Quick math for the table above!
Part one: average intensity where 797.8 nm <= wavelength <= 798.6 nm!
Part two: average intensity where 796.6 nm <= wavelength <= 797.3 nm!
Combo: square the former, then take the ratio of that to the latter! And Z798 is 4.55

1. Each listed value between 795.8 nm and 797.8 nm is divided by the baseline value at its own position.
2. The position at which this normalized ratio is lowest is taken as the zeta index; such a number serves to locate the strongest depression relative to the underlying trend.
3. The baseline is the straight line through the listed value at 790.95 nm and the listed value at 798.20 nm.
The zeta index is 795.95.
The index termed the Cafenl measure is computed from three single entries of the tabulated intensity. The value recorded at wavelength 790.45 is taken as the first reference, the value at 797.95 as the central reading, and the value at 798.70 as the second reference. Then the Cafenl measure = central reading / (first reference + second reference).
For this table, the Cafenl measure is 0.526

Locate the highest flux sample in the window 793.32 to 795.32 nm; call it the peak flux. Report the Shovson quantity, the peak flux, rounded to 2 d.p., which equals 5.01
